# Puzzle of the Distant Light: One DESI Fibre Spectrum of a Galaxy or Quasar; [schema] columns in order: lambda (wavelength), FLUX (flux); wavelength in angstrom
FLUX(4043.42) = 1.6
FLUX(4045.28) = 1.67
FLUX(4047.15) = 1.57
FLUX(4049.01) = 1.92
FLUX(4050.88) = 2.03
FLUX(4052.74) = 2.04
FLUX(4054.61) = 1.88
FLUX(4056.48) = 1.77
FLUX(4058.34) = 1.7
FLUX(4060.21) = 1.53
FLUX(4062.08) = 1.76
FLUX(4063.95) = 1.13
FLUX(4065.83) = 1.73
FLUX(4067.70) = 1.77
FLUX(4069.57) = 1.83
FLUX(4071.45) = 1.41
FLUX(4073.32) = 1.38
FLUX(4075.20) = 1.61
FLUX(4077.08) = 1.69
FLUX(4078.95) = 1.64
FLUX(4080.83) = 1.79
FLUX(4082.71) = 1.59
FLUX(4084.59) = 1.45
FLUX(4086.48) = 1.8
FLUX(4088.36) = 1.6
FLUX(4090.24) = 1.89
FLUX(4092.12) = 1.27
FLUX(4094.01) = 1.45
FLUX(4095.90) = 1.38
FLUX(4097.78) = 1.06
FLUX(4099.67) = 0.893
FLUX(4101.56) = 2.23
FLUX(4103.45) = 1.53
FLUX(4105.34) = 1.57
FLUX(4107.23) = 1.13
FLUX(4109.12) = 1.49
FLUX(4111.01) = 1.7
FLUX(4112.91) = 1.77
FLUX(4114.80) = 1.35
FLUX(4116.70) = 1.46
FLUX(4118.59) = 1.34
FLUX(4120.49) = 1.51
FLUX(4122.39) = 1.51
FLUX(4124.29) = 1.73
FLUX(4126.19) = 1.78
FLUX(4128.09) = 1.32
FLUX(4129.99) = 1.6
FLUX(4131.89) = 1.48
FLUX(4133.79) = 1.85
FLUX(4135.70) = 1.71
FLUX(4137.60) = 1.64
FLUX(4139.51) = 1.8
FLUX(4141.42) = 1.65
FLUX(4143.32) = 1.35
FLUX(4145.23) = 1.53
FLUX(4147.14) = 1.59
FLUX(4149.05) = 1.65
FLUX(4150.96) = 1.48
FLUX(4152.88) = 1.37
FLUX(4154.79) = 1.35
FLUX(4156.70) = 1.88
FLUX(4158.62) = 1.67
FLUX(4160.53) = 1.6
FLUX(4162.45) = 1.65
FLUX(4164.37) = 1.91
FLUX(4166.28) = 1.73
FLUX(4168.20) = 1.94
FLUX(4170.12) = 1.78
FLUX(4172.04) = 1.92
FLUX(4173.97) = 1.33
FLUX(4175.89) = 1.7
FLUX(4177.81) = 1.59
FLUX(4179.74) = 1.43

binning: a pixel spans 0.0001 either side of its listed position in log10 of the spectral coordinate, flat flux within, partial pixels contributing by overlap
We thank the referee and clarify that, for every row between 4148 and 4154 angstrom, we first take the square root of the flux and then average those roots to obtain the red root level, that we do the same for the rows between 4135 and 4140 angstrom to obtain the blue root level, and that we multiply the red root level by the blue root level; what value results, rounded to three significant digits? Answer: 1.60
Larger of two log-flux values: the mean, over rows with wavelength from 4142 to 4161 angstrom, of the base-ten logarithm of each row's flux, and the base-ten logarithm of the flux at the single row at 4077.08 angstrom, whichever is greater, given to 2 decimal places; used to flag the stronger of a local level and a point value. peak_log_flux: 0.23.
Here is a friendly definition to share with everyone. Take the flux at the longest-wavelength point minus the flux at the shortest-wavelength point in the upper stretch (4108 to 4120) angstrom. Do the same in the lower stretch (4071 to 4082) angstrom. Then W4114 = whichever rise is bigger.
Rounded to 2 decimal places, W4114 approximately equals 0.38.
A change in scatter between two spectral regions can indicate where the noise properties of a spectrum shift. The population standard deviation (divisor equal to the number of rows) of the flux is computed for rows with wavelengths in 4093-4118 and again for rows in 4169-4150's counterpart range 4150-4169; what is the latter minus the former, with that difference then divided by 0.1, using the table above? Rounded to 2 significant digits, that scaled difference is -1.2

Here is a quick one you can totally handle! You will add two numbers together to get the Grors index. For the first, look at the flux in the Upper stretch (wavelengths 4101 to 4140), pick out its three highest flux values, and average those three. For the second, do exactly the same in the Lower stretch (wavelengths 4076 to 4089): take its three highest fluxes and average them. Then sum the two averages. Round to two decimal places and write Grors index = 3.72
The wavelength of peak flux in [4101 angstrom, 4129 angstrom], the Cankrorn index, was 4101.56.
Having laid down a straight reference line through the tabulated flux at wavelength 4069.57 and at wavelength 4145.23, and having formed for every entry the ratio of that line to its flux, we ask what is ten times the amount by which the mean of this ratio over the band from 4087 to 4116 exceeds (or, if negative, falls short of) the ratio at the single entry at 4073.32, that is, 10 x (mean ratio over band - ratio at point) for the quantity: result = -1.1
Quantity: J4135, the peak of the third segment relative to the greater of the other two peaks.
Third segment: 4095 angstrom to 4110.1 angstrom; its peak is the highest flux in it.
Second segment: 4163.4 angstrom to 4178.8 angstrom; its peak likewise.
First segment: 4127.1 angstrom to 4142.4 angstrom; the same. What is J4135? 1.15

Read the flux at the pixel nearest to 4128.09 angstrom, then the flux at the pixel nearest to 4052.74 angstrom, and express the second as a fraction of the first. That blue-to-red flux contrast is 1.55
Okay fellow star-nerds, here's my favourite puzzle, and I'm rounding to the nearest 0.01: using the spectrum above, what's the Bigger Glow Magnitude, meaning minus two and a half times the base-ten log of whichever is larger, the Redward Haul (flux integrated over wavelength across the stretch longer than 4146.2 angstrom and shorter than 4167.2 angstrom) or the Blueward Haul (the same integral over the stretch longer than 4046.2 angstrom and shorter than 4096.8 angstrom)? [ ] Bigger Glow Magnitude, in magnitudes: -4.81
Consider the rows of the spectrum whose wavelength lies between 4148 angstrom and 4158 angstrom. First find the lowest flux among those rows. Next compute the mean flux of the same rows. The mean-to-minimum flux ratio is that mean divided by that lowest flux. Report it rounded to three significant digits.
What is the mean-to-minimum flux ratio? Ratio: 1.15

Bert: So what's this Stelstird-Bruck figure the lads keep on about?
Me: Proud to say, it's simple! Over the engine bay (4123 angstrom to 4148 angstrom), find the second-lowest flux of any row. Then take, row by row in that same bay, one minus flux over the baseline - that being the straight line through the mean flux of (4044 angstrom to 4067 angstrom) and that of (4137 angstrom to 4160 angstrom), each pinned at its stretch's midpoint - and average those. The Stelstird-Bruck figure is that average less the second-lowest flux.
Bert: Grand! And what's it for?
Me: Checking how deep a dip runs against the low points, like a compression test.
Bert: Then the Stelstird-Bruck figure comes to -1.36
